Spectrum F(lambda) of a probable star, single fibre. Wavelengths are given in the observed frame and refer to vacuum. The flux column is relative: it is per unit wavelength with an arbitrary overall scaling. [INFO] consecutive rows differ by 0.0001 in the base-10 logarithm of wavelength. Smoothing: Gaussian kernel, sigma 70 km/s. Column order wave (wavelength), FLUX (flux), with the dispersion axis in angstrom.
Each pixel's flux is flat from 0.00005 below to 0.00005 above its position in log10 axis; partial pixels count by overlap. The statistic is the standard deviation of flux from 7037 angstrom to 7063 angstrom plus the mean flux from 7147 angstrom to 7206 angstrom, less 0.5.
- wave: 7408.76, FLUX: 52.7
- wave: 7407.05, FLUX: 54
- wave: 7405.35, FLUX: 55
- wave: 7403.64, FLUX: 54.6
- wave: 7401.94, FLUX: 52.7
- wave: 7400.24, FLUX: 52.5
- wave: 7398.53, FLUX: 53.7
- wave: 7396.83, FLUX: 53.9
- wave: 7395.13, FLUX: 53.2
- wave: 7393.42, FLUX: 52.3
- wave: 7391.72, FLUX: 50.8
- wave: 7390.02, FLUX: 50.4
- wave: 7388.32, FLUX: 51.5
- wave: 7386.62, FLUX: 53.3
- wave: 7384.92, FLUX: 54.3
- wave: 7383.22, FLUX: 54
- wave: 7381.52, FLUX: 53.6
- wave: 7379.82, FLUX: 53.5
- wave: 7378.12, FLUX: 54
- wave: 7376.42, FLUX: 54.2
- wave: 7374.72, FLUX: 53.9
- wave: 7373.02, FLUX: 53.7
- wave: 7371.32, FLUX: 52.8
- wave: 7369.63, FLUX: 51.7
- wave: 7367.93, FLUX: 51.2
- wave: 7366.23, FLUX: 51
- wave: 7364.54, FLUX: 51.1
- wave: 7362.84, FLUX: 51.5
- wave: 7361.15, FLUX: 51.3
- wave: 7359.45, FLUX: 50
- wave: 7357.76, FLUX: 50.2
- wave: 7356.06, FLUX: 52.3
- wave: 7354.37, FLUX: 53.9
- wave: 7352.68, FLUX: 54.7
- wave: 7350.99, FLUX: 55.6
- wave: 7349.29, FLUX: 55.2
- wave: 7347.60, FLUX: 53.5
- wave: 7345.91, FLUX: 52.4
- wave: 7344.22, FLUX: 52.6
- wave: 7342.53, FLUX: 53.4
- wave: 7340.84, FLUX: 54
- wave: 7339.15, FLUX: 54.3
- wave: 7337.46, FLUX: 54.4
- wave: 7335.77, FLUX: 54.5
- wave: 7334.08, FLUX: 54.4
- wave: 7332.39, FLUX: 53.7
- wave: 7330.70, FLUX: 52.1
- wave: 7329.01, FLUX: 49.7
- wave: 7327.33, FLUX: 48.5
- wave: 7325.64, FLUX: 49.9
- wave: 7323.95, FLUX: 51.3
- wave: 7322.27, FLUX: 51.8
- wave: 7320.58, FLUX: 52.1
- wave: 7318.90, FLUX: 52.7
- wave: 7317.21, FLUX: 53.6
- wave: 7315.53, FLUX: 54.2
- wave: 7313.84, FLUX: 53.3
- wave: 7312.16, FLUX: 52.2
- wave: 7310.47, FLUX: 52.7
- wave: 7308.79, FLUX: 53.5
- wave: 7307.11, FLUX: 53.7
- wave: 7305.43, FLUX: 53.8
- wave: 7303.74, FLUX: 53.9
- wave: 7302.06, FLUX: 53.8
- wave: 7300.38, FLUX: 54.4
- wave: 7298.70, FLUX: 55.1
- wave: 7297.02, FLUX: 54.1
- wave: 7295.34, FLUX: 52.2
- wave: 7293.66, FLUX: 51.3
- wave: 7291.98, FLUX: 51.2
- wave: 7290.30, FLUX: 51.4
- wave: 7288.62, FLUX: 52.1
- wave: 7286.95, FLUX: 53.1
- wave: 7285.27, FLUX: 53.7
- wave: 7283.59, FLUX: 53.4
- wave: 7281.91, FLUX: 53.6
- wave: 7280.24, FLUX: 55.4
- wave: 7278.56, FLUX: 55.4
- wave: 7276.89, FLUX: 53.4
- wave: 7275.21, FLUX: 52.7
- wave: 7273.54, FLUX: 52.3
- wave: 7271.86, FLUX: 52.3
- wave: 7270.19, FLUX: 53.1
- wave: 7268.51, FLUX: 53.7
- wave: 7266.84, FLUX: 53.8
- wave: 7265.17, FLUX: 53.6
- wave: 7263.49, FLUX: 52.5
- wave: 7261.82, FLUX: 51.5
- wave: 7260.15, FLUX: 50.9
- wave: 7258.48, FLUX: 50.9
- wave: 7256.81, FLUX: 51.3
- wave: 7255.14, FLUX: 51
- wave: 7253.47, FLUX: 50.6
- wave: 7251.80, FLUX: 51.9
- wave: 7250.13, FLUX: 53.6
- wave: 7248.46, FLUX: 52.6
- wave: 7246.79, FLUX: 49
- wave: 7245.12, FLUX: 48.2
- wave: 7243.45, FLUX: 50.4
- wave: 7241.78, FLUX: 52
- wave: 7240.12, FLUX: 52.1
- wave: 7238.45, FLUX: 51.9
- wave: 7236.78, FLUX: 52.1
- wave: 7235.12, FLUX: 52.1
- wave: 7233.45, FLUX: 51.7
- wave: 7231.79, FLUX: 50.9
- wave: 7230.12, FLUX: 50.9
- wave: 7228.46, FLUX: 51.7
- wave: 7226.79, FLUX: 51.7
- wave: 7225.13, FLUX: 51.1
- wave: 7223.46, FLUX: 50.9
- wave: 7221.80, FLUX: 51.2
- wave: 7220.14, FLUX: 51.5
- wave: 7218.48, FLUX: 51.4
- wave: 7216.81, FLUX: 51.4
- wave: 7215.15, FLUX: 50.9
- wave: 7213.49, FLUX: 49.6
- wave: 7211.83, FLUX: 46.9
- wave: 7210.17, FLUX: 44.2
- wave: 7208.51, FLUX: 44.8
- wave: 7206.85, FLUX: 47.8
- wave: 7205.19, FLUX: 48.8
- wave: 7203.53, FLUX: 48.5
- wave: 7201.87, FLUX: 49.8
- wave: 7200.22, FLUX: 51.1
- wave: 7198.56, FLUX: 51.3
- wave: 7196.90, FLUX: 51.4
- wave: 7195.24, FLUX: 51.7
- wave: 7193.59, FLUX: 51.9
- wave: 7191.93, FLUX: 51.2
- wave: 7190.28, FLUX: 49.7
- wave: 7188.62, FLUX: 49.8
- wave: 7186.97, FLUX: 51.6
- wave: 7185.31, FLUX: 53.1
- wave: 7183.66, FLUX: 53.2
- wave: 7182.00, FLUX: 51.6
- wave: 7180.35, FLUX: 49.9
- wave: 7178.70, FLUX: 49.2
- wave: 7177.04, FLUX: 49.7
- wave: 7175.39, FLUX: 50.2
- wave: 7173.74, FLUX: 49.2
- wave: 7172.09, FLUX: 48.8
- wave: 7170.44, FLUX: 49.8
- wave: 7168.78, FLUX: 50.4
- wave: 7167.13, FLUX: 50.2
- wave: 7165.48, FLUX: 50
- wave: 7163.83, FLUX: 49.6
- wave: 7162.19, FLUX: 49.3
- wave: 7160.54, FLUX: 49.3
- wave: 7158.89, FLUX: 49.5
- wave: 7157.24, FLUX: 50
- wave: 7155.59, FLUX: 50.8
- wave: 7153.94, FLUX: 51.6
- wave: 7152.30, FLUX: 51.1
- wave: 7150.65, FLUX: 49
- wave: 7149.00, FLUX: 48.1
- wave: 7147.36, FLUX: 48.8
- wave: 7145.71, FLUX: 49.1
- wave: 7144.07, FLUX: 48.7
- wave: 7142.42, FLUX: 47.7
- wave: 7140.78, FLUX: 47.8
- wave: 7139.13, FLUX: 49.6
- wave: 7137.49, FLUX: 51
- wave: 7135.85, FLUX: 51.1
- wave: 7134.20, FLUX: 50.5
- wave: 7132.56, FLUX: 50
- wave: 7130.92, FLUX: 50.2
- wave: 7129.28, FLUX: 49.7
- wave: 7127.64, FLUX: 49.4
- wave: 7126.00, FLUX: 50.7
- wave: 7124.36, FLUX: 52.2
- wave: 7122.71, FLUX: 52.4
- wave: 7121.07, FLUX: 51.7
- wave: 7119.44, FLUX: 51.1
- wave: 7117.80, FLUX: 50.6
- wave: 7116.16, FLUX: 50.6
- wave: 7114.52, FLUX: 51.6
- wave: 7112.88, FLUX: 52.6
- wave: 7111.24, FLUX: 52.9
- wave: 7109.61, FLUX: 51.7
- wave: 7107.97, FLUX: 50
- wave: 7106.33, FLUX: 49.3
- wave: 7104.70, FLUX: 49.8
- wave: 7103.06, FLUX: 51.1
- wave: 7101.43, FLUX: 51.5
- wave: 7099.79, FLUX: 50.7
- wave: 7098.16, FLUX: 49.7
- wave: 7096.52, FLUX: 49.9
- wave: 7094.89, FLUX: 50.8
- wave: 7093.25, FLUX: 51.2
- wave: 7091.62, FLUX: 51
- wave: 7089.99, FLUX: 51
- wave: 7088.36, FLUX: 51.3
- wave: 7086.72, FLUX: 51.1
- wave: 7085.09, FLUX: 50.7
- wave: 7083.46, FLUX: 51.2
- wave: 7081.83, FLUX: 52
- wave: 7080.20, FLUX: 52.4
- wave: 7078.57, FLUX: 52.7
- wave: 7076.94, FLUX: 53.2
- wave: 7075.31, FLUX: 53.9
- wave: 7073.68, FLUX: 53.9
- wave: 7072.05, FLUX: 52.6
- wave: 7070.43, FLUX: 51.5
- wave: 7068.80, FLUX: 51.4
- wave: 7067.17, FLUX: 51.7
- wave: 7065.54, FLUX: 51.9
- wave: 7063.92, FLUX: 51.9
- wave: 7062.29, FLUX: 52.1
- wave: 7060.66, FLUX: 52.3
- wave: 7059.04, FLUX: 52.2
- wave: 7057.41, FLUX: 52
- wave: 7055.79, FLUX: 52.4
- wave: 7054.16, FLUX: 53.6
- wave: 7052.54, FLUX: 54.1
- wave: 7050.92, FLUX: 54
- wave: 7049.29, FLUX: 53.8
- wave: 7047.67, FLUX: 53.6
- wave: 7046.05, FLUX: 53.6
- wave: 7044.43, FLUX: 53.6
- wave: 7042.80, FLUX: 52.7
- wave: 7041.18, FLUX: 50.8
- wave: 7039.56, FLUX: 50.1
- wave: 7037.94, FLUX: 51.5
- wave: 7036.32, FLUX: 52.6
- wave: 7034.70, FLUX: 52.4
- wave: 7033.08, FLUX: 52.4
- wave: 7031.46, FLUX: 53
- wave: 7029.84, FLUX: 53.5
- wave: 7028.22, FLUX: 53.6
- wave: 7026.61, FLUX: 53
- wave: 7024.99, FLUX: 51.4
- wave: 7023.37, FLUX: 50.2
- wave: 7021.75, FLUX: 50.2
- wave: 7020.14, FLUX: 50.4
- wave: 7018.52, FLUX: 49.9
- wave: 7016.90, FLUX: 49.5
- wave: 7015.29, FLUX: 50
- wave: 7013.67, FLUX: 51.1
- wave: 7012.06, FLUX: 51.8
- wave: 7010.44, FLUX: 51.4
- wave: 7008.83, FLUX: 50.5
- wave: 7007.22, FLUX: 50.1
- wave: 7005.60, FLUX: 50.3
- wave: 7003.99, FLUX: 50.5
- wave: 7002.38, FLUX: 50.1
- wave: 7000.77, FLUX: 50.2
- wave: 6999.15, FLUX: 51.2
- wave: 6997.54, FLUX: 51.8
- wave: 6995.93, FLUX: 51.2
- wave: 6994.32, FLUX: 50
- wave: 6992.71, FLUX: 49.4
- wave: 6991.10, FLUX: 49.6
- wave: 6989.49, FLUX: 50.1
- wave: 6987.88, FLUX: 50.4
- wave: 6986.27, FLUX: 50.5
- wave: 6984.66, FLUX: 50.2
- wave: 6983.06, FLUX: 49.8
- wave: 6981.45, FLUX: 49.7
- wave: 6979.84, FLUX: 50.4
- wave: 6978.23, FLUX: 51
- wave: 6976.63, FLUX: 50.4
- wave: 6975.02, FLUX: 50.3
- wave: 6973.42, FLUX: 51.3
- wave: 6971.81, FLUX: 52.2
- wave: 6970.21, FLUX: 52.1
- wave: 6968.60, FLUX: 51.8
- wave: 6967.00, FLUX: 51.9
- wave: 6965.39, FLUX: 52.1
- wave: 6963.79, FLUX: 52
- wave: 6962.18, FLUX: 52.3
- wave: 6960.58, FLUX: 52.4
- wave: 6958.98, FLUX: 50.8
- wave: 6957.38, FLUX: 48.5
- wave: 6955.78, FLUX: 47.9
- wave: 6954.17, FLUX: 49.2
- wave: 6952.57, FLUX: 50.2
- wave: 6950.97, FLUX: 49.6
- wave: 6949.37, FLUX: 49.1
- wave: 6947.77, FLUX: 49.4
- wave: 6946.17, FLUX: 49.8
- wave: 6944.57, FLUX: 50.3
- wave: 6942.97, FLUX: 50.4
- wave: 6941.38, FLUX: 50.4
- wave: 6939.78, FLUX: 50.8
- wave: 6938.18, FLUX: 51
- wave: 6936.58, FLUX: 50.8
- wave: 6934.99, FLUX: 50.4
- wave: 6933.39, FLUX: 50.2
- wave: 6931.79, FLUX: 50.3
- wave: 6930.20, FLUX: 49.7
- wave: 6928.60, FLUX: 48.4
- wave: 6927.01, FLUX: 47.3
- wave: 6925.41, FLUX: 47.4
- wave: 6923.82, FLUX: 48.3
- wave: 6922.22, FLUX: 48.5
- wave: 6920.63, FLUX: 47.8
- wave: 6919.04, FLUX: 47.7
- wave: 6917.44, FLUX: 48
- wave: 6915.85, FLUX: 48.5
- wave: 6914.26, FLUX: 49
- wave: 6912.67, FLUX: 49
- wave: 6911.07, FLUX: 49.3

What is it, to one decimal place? 50.9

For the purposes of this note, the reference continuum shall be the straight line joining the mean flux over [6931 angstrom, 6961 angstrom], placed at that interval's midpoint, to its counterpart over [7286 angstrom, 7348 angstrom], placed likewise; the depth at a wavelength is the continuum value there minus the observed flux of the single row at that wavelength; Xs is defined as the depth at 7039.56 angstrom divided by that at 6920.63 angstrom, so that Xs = 0.3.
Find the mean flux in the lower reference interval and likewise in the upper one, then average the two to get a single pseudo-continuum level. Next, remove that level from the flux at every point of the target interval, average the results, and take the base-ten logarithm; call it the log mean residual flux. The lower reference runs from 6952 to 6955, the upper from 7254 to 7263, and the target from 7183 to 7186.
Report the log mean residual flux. 0.4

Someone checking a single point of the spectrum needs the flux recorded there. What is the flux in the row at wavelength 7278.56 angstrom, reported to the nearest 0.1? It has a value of 55.4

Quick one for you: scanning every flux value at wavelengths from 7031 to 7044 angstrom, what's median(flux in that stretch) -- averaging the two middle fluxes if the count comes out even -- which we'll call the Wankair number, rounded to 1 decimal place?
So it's 52.4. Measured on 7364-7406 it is 53.3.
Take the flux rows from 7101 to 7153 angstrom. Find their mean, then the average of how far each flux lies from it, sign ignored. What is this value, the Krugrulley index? 1.1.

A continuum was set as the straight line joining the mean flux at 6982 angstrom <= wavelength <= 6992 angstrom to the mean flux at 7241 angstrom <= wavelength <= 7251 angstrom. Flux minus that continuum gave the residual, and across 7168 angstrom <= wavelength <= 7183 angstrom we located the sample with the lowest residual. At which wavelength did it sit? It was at 7172.09 angstrom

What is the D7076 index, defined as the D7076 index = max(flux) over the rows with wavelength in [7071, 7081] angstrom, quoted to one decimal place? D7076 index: 53.9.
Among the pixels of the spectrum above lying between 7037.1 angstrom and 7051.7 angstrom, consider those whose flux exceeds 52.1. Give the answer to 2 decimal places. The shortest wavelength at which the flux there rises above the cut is 7042.80 angstrom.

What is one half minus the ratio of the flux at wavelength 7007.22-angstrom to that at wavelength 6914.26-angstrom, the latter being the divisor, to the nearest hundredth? -0.52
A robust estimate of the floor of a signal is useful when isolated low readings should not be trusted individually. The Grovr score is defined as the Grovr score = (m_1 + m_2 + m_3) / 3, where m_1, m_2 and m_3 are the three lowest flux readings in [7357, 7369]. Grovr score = 50.4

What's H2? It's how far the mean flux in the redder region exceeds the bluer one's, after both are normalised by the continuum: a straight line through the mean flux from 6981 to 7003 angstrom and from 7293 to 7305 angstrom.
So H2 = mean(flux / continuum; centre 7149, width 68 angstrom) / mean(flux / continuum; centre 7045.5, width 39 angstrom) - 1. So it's -0.071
